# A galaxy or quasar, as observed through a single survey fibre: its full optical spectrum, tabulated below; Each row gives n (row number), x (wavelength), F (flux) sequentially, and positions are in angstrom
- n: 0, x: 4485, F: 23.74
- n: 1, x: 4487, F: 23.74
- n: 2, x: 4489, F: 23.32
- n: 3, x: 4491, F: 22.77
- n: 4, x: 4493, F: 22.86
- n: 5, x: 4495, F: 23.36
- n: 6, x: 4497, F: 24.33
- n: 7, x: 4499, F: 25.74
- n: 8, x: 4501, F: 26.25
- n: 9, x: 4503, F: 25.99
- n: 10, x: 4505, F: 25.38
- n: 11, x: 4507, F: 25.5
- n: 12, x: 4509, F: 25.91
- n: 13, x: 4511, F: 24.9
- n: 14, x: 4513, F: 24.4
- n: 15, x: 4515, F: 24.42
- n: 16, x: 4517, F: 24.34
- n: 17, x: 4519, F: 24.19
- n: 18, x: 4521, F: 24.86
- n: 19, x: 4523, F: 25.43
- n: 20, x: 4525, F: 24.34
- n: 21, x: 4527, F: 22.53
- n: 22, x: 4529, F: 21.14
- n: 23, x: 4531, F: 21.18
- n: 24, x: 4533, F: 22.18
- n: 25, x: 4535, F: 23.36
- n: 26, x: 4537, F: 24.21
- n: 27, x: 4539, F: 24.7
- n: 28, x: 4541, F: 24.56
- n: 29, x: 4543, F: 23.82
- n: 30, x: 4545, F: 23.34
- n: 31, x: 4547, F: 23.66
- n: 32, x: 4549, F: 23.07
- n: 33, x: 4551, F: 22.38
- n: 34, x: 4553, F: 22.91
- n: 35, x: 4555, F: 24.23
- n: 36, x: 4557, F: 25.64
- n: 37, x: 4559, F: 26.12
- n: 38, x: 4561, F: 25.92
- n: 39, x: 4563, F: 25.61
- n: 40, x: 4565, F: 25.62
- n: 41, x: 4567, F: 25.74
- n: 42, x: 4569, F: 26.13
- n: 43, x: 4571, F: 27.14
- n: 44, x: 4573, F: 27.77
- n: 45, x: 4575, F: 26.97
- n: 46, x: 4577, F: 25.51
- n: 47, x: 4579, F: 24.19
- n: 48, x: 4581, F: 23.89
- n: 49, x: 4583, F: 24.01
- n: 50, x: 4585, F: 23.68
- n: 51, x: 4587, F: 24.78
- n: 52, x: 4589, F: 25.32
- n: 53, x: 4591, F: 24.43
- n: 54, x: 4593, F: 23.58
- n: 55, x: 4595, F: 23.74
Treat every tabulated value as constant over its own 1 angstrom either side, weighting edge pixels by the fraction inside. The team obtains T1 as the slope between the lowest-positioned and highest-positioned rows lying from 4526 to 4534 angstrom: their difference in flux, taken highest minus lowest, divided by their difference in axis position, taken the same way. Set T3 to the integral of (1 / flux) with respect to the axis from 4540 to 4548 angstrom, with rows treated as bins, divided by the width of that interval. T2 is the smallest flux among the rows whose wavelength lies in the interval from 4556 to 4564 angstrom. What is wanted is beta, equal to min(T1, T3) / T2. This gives -0.0023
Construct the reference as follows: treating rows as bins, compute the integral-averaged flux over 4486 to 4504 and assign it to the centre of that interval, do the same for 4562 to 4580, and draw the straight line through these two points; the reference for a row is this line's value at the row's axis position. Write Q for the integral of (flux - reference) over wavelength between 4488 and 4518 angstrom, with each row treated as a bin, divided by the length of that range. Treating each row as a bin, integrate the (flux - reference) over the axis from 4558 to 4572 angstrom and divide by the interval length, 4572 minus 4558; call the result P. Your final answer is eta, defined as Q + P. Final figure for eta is 0.3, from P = 0.11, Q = 0.18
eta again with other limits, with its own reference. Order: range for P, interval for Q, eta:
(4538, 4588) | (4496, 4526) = -0.6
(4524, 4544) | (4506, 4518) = -1.7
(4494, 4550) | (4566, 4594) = -1.8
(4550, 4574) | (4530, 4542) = -2.3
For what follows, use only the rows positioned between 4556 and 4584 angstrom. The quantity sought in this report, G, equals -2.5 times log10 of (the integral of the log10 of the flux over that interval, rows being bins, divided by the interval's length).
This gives -0.373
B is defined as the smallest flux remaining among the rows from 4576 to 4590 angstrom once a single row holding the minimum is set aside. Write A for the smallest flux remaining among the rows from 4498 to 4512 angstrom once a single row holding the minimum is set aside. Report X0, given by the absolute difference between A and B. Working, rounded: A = 25.38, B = 23.89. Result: 1.5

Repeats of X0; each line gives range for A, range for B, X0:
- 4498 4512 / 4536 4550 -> 2.0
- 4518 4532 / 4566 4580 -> 4.3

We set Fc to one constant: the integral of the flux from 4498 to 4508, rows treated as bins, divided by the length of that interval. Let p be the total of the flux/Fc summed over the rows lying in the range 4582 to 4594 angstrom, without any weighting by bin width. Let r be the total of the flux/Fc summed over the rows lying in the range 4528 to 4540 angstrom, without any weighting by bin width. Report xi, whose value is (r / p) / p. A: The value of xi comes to 0.166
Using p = 5.66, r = 5.31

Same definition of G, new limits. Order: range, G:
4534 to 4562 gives -0.351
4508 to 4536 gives -0.346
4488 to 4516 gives -0.359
